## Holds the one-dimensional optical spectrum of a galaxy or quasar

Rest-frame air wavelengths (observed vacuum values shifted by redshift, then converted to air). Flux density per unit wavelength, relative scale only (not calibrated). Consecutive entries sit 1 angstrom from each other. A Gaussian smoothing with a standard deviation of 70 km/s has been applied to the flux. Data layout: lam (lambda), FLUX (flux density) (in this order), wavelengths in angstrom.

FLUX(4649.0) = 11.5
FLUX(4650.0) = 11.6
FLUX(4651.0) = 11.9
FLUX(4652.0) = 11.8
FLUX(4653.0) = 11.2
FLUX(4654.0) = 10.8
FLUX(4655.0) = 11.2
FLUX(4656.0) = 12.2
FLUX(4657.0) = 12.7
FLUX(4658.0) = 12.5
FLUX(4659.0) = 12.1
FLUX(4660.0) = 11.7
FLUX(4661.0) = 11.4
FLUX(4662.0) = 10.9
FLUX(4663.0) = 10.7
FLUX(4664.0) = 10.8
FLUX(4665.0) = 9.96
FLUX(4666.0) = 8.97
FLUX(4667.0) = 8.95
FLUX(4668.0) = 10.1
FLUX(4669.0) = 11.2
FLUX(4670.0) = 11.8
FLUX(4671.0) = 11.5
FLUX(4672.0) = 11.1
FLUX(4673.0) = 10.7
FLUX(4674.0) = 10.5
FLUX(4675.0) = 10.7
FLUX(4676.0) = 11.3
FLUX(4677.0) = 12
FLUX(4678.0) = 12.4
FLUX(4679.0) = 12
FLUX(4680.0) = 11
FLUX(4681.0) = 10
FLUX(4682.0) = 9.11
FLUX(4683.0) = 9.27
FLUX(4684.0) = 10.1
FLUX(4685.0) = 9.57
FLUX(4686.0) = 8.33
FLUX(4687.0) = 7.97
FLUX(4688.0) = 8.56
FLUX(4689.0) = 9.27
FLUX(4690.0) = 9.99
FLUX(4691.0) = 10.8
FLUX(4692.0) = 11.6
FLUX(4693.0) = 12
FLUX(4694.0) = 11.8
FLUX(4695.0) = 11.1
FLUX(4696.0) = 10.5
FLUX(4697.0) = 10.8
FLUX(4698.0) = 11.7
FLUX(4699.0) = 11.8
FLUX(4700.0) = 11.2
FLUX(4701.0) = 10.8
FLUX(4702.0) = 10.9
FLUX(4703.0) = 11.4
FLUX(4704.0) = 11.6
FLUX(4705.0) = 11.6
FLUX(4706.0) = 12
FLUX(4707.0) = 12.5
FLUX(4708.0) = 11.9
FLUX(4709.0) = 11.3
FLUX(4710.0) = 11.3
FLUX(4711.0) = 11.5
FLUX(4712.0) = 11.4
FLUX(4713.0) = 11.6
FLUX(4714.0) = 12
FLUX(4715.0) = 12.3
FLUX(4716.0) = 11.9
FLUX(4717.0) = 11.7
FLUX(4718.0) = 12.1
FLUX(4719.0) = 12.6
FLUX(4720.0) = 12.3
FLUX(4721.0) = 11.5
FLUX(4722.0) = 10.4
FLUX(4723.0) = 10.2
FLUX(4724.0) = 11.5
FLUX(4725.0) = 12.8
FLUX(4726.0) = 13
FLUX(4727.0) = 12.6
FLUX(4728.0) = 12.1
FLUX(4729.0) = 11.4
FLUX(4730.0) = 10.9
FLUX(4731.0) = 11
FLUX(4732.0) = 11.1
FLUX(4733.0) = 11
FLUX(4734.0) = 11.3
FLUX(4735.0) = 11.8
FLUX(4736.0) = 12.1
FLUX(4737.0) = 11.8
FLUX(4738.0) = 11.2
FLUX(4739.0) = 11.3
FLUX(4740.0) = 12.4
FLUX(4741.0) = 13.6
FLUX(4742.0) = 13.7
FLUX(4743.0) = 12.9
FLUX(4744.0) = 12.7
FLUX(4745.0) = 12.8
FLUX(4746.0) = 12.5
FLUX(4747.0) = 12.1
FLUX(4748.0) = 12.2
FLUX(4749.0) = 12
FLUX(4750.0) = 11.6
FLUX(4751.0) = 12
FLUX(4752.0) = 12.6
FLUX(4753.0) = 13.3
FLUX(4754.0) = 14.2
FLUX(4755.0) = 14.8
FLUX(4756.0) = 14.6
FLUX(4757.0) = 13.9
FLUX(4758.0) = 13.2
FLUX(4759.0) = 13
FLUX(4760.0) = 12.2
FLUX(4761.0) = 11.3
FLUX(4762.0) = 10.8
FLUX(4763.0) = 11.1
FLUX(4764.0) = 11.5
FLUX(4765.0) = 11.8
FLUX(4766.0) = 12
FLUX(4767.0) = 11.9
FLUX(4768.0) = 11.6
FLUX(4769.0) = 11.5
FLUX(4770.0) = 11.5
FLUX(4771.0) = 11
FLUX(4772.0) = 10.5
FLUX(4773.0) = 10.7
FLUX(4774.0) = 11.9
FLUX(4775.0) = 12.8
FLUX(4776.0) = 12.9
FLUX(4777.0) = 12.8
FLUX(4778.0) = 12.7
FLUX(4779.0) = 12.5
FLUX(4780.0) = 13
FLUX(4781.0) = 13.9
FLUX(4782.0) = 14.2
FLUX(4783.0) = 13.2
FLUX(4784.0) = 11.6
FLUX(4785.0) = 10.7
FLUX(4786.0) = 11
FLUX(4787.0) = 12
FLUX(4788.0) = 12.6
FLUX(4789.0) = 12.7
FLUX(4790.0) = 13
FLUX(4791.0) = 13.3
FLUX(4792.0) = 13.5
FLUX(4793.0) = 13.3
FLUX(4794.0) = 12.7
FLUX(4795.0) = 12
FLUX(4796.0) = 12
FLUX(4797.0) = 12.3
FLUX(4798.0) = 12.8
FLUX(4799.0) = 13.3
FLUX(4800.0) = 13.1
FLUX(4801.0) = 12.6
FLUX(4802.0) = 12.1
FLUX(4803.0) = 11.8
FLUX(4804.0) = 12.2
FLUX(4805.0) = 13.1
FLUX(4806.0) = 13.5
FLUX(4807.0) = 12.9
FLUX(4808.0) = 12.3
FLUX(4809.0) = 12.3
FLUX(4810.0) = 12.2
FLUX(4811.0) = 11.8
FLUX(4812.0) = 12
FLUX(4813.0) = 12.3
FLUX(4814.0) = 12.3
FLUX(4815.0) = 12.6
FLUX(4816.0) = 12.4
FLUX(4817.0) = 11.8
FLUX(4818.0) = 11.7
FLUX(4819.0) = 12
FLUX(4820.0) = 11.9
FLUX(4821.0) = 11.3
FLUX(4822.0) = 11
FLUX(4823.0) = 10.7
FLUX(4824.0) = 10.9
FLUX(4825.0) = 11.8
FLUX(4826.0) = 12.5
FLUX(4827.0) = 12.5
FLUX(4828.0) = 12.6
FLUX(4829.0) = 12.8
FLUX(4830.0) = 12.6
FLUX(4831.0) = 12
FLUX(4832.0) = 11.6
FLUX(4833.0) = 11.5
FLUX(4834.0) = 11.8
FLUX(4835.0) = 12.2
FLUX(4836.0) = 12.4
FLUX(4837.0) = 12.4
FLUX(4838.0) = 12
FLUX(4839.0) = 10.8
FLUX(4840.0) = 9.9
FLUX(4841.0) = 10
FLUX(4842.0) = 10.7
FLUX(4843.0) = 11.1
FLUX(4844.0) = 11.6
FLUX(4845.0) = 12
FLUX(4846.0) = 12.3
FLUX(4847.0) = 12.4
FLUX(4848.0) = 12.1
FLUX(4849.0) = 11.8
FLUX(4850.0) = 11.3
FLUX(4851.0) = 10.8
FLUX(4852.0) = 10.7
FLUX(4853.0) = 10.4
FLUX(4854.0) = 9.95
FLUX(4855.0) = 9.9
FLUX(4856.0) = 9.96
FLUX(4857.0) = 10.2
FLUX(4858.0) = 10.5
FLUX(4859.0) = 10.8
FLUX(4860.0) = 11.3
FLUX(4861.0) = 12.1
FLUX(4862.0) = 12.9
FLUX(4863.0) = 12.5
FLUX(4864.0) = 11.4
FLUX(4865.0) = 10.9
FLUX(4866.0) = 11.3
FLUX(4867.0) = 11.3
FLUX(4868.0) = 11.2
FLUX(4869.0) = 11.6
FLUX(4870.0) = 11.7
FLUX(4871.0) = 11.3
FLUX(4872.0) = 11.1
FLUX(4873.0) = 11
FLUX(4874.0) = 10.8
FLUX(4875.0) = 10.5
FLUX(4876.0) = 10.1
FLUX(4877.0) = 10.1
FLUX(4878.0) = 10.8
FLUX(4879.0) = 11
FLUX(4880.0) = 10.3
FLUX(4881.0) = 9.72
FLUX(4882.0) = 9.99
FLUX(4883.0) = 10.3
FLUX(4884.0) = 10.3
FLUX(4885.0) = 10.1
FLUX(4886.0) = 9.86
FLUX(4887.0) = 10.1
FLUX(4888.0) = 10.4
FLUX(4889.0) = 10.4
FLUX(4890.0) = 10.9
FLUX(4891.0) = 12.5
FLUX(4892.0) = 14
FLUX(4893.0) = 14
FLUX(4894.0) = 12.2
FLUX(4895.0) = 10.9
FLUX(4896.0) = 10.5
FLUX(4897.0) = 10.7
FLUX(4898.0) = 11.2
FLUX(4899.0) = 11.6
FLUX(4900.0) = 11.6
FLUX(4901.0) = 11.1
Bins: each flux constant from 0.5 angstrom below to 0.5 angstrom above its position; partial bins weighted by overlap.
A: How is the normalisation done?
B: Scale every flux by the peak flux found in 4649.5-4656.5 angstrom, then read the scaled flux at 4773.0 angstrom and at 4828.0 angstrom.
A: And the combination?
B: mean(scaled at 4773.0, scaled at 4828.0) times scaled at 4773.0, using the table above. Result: 0.84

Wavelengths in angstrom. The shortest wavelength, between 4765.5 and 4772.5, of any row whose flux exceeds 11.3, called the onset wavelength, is 4766.0 angstrom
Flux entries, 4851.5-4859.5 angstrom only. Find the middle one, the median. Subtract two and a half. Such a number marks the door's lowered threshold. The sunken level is 7.8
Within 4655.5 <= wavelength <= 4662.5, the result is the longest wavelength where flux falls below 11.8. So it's 4662.0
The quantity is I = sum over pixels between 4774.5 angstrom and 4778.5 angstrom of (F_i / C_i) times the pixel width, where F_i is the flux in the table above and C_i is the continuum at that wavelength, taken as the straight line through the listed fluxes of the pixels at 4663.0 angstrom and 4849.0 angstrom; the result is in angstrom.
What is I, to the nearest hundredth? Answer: 4.50 angstrom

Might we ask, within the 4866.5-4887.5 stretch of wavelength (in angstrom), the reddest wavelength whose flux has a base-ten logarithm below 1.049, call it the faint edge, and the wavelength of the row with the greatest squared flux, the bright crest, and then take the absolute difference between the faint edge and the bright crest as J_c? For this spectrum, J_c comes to 17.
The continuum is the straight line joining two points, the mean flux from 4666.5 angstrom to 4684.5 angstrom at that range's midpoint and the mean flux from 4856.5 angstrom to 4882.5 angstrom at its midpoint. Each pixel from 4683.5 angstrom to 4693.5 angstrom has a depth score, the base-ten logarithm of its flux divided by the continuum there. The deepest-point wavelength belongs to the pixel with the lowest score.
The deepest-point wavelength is 4687.0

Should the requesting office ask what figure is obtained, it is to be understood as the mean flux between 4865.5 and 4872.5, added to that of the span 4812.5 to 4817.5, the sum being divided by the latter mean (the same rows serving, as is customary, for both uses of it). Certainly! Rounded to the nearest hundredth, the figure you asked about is 1.92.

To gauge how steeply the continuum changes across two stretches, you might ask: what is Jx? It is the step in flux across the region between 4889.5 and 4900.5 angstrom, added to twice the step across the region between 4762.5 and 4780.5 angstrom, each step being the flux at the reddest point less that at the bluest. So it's 4.5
